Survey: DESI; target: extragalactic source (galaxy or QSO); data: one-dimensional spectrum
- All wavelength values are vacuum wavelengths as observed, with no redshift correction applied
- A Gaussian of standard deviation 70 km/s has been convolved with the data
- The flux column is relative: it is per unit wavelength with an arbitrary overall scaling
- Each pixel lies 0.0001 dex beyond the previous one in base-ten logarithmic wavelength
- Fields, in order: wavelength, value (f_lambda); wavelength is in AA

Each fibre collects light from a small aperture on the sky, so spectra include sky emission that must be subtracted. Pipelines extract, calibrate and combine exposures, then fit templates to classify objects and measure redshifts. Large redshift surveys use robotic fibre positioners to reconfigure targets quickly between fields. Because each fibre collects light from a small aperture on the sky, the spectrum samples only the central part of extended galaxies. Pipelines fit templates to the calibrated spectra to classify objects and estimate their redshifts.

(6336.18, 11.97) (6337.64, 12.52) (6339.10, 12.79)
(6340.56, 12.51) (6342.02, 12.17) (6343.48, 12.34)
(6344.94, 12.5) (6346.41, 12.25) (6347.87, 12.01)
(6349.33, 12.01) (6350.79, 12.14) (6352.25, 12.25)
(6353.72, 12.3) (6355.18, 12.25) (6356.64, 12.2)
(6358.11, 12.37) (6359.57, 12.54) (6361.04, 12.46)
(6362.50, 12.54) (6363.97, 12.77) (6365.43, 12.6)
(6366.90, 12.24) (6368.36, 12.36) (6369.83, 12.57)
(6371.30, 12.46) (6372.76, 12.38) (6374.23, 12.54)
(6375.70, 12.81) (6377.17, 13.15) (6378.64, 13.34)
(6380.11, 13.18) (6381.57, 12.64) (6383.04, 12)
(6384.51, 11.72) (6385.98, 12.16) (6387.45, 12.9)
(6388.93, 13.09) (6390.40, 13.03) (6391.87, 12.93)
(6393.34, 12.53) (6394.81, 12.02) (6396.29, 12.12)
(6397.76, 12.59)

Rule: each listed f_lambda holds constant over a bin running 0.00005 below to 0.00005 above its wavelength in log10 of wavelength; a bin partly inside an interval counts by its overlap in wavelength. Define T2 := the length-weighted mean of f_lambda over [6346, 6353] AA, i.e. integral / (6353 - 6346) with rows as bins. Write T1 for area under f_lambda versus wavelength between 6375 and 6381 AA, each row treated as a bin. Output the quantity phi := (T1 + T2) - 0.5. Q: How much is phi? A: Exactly 90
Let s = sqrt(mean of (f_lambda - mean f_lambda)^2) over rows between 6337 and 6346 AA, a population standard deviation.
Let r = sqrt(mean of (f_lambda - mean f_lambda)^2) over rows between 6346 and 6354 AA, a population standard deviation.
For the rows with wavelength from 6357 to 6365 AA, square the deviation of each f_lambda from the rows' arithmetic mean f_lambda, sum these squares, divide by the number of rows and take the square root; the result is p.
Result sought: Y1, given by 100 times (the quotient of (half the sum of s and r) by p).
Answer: 115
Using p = 0.13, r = 0.12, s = 0.19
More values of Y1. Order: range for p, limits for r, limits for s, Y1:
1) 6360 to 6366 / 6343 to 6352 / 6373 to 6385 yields 314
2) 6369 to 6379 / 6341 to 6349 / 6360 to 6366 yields 41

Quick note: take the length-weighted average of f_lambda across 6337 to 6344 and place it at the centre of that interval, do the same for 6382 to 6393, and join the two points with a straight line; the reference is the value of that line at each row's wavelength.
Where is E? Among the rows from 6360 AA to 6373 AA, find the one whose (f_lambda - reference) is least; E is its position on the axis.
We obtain 6366.90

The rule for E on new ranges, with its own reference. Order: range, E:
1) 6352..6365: 6356.64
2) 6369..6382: 6372.76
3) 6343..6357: 6349.33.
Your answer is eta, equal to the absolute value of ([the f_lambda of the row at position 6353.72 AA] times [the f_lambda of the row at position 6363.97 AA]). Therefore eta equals 157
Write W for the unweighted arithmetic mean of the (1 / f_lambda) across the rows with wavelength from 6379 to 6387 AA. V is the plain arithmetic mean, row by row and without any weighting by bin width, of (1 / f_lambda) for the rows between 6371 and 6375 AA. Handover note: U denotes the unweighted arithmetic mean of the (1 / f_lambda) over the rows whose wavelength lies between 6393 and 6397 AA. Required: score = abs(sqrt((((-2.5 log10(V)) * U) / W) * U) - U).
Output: 0.394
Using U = 0.0818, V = 0.0803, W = 0.0812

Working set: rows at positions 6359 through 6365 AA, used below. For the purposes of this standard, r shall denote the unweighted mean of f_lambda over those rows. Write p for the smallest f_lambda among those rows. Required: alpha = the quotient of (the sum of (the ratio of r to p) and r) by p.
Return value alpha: 1.09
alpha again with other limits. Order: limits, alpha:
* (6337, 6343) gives 1.11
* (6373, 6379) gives 1.12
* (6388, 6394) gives 1.11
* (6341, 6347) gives 1.10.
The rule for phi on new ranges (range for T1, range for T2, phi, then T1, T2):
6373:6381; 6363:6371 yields 116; 104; 12.50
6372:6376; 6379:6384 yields 62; 50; 12.64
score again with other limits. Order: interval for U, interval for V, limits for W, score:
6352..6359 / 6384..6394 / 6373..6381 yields 0.406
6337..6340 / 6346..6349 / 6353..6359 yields 0.377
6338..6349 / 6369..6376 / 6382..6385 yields 0.381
